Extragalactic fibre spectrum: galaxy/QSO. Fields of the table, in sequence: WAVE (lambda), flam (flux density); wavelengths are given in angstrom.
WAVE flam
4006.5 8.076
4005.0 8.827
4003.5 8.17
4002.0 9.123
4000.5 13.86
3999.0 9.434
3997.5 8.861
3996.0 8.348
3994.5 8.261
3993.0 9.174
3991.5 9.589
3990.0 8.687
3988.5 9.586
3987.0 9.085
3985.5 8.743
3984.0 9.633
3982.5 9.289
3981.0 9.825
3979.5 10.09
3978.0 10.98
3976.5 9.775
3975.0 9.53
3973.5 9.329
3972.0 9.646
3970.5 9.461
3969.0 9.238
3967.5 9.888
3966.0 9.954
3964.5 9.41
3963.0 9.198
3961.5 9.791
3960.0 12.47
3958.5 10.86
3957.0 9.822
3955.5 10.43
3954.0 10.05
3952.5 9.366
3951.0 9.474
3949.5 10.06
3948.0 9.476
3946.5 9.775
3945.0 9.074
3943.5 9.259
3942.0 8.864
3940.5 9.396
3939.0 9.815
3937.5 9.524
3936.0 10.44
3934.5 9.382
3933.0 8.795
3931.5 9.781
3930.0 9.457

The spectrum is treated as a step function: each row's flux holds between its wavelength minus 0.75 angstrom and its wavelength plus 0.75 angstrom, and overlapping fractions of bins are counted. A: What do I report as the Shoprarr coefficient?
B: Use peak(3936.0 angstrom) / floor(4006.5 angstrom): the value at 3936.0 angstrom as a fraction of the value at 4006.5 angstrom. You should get 1.29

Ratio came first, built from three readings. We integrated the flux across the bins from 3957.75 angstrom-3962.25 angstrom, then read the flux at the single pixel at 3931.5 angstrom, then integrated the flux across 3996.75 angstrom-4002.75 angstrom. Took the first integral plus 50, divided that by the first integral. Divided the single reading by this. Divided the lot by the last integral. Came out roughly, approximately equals 0.079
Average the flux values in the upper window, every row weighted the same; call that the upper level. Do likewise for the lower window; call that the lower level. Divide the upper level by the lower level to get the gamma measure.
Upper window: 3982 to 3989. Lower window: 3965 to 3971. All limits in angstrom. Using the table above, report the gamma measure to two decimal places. 0.96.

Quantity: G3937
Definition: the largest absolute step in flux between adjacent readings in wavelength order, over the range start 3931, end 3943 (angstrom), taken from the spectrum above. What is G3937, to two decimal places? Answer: 1.06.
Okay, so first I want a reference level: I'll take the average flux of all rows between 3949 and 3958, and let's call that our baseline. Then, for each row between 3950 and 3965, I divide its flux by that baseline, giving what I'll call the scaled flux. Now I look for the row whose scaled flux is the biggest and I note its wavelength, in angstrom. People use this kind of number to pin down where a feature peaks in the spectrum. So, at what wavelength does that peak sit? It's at 3960.0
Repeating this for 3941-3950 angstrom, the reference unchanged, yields 3949.5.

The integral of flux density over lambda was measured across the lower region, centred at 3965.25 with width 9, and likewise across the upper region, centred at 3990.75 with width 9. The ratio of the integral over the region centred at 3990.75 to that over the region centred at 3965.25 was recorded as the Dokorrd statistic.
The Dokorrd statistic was 0.95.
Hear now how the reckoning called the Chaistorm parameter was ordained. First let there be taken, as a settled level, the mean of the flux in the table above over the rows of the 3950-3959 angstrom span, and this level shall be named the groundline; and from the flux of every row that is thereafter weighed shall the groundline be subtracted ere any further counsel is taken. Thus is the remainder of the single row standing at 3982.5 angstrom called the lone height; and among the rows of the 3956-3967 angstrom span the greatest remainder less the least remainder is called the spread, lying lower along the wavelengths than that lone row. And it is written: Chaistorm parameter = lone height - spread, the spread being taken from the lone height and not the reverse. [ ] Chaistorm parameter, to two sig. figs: -4.0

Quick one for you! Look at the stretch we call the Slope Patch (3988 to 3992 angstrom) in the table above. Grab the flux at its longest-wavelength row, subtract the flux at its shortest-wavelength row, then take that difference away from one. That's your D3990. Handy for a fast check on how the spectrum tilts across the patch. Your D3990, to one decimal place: 1.0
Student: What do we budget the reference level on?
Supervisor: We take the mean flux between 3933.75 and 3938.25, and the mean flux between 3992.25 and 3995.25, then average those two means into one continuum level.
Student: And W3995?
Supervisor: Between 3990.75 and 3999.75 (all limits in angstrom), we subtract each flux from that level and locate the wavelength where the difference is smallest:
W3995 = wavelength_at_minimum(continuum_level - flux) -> 3991.5 angstrom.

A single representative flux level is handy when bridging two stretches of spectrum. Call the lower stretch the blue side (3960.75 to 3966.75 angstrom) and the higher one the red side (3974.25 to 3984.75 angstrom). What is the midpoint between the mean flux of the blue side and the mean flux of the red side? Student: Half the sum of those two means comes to 9.7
